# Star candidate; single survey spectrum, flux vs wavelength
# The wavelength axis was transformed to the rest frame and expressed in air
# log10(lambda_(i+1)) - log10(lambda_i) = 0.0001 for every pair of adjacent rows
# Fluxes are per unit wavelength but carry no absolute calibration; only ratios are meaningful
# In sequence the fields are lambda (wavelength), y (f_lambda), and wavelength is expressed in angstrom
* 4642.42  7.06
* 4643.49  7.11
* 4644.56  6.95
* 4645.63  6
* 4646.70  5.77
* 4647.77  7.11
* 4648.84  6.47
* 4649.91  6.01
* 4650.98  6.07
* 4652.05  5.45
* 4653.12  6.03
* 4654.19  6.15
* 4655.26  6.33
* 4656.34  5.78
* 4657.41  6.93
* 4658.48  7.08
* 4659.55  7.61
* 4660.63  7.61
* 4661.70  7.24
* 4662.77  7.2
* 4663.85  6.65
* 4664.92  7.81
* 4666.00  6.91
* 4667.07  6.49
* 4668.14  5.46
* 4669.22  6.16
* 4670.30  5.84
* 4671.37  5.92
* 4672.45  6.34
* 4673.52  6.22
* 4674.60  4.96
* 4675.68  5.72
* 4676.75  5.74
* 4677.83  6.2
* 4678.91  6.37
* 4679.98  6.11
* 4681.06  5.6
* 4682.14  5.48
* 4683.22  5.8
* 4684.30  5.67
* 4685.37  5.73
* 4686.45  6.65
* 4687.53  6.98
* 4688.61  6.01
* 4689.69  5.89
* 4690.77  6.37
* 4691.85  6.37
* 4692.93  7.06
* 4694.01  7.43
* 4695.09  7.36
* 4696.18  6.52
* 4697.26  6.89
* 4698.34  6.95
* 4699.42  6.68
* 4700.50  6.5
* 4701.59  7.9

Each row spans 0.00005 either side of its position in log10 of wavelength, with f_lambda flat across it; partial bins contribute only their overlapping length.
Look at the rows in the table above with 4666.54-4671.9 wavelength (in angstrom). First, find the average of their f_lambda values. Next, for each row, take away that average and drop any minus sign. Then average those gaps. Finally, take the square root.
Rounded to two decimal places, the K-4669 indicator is 0.53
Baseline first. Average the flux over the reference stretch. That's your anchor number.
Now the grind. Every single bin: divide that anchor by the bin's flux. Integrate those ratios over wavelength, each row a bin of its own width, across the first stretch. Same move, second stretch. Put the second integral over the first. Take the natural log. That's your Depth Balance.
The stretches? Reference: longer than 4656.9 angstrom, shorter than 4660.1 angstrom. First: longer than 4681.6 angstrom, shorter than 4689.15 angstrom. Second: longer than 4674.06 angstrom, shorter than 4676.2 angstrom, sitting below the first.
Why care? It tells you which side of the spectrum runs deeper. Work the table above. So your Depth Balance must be -1.1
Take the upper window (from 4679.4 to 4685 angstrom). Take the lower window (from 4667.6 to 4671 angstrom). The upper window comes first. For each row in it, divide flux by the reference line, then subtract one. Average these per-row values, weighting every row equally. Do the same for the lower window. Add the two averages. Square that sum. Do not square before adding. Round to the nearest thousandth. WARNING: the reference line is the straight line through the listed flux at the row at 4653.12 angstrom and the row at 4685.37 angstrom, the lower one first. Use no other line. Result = 0.000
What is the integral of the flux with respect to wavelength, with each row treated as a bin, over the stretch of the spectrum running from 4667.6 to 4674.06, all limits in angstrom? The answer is 38.7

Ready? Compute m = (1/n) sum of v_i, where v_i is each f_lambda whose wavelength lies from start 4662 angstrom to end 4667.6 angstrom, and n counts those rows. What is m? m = 7.0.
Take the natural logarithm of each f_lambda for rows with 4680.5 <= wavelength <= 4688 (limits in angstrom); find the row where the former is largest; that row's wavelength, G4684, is 4687.53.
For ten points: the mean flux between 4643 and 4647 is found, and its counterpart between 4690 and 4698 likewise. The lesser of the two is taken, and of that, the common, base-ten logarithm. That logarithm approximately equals 0.81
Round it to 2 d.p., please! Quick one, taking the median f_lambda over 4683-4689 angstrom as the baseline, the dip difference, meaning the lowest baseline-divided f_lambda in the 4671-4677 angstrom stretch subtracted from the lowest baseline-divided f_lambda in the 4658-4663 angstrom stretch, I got 0.36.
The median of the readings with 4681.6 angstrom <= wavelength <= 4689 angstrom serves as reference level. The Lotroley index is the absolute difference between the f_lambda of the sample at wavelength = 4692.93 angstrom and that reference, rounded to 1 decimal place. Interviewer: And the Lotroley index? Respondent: 1.3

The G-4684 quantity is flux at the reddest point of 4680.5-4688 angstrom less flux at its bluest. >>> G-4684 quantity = 1.4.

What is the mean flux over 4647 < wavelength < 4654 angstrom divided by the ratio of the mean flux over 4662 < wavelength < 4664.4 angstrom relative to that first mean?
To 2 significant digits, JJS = 5.5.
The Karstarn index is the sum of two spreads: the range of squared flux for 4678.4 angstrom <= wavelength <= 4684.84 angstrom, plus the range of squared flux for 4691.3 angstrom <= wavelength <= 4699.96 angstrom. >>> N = 25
